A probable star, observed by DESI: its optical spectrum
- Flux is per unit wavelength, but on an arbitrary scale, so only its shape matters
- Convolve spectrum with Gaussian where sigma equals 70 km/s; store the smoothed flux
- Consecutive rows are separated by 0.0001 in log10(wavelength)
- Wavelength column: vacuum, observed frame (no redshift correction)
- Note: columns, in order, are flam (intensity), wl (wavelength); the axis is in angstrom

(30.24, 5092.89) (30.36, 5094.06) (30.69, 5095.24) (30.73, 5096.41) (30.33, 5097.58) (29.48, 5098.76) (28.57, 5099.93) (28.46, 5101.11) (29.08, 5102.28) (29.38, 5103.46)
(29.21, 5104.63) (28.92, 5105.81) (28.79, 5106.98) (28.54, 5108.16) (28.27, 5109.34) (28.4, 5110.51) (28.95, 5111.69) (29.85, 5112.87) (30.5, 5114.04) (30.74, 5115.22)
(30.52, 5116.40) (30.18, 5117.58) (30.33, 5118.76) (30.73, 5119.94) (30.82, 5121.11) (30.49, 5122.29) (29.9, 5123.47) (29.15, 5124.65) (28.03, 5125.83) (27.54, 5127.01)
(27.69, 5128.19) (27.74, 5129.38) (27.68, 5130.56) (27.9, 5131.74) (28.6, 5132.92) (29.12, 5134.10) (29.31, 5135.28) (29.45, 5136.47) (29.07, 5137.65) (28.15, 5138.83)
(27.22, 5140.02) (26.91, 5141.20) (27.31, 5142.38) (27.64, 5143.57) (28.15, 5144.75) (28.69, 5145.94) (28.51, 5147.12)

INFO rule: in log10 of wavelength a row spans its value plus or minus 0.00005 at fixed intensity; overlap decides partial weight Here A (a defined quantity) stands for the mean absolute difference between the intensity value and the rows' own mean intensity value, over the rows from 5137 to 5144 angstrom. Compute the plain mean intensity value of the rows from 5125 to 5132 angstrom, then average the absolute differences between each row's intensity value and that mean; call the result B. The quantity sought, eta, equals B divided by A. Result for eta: 0.23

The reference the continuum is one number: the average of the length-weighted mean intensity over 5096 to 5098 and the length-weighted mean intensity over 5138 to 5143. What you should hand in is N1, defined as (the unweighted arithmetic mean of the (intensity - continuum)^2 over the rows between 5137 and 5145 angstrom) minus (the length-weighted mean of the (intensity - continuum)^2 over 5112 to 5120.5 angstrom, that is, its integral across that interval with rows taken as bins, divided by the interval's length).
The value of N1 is 0.1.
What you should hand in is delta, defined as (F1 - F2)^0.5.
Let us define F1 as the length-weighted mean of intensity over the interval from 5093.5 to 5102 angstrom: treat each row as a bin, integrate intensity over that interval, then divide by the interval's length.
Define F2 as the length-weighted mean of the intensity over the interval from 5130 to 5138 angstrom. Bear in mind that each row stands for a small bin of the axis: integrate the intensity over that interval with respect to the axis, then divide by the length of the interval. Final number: 1.0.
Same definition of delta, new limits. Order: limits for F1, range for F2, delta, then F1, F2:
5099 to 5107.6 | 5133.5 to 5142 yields 0.7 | 28.9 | 28.4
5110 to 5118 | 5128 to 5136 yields 1.2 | 29.9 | 28.3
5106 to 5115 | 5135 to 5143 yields 1.0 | 29.1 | 28.1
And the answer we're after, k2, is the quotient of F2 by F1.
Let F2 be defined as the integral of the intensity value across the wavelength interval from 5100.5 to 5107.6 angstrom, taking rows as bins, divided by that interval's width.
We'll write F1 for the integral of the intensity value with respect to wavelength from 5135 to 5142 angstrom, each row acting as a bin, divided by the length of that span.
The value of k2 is 1.02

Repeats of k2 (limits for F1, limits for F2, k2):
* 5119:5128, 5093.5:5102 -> 1.01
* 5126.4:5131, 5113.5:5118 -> 1.10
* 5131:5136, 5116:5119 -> 1.06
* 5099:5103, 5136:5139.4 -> 1.01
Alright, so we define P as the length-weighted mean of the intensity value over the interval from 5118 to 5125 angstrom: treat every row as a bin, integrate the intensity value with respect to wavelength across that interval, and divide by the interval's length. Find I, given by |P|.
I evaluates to 30.3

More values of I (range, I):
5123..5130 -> 28.3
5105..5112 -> 28.6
